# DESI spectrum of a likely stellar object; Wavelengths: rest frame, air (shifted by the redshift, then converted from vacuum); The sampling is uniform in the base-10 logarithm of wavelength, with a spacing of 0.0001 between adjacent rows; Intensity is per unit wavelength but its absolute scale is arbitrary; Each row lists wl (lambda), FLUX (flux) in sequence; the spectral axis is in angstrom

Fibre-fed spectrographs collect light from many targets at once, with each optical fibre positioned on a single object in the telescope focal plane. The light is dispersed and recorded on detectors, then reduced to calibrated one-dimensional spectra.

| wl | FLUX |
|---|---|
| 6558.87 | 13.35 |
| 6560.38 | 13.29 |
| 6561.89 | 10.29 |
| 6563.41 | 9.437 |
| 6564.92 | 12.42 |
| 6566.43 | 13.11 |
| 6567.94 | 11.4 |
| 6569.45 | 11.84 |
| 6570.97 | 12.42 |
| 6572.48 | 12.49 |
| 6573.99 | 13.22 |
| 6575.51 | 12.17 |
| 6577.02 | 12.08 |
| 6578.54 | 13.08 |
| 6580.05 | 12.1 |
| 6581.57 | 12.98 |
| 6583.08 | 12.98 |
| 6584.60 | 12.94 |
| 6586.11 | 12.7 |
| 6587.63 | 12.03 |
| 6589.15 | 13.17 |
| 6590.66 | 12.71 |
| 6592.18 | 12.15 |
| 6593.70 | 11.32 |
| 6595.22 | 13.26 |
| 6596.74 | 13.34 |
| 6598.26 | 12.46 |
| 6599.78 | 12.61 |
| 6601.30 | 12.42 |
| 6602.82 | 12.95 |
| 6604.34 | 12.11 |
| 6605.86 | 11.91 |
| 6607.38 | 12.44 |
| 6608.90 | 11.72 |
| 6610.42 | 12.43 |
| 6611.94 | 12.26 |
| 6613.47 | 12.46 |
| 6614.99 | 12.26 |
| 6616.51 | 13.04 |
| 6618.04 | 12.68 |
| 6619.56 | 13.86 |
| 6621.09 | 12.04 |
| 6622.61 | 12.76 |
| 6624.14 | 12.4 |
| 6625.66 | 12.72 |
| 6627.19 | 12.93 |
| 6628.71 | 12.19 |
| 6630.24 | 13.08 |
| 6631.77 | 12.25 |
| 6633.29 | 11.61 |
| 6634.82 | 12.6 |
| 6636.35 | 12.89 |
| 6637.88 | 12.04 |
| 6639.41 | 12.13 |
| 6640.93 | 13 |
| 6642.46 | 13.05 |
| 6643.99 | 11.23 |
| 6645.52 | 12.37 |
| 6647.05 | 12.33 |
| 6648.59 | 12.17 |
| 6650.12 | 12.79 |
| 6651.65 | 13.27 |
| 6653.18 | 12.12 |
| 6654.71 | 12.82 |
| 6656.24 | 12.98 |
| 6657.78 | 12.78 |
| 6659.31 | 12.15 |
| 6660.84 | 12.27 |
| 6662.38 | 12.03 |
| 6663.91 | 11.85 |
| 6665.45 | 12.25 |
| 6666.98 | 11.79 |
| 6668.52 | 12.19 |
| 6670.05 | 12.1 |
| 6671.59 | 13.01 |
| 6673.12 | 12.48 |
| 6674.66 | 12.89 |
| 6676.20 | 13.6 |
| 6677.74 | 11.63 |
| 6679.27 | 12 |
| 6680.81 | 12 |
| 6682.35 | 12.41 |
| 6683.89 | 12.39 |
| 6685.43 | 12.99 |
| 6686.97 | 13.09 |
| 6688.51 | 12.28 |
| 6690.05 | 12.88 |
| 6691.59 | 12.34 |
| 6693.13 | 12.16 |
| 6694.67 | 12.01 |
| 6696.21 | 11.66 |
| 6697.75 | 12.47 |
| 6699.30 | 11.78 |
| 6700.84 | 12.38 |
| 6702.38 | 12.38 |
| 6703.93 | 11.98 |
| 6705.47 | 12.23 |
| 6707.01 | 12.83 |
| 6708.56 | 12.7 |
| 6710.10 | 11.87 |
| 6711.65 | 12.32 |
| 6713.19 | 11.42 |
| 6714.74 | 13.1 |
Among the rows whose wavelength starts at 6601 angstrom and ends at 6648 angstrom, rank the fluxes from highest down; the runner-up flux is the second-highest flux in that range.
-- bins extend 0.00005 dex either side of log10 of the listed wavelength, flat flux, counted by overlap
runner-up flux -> 13.08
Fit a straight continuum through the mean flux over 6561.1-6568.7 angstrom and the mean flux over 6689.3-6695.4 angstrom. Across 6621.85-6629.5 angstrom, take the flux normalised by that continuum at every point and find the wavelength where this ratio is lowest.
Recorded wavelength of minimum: 6628.71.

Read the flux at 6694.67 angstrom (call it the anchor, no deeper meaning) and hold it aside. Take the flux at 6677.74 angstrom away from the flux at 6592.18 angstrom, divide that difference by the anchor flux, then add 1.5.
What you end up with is 1.54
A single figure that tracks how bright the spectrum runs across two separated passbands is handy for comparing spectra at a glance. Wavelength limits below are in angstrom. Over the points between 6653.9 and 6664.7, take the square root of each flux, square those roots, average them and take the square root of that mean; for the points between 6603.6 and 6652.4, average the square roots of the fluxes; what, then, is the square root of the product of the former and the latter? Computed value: 3.53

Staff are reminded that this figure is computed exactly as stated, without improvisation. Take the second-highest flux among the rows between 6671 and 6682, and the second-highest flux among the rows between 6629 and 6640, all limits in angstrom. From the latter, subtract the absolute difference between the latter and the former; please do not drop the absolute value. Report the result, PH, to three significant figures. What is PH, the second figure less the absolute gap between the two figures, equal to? 12.8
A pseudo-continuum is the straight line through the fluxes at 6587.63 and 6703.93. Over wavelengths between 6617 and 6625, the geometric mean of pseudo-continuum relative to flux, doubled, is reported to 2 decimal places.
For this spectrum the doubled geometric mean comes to 1.89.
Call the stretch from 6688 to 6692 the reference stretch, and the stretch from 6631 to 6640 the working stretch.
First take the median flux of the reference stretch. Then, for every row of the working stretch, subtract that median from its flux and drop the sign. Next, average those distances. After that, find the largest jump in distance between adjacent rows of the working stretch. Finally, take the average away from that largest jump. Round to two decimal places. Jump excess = 0.28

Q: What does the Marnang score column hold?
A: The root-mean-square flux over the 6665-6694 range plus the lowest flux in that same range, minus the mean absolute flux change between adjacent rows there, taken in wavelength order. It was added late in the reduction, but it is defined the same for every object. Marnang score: 23.6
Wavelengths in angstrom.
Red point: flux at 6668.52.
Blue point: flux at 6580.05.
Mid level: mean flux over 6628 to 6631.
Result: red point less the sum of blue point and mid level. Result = -12.5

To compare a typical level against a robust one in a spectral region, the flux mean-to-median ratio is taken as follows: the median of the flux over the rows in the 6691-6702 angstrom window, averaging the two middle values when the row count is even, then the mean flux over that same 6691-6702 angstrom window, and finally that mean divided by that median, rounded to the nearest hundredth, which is 1.00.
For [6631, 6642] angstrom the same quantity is 1.01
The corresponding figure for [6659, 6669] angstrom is 0.99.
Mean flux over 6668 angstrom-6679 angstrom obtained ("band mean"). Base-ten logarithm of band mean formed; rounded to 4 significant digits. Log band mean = 1.099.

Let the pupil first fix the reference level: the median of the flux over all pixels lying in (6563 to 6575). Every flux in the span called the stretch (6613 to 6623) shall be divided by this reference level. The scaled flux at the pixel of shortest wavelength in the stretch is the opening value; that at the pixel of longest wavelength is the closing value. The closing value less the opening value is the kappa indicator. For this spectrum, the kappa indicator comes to 0.024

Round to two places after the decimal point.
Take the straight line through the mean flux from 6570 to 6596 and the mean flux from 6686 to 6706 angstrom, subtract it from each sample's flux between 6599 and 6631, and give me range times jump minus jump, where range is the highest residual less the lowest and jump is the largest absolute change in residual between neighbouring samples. 2.12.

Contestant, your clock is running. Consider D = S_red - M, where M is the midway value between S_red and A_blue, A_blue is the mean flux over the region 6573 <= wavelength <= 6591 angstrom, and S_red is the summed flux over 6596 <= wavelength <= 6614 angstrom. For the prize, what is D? 68.2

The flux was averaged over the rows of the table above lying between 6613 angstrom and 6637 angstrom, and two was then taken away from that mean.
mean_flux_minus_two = 10.6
